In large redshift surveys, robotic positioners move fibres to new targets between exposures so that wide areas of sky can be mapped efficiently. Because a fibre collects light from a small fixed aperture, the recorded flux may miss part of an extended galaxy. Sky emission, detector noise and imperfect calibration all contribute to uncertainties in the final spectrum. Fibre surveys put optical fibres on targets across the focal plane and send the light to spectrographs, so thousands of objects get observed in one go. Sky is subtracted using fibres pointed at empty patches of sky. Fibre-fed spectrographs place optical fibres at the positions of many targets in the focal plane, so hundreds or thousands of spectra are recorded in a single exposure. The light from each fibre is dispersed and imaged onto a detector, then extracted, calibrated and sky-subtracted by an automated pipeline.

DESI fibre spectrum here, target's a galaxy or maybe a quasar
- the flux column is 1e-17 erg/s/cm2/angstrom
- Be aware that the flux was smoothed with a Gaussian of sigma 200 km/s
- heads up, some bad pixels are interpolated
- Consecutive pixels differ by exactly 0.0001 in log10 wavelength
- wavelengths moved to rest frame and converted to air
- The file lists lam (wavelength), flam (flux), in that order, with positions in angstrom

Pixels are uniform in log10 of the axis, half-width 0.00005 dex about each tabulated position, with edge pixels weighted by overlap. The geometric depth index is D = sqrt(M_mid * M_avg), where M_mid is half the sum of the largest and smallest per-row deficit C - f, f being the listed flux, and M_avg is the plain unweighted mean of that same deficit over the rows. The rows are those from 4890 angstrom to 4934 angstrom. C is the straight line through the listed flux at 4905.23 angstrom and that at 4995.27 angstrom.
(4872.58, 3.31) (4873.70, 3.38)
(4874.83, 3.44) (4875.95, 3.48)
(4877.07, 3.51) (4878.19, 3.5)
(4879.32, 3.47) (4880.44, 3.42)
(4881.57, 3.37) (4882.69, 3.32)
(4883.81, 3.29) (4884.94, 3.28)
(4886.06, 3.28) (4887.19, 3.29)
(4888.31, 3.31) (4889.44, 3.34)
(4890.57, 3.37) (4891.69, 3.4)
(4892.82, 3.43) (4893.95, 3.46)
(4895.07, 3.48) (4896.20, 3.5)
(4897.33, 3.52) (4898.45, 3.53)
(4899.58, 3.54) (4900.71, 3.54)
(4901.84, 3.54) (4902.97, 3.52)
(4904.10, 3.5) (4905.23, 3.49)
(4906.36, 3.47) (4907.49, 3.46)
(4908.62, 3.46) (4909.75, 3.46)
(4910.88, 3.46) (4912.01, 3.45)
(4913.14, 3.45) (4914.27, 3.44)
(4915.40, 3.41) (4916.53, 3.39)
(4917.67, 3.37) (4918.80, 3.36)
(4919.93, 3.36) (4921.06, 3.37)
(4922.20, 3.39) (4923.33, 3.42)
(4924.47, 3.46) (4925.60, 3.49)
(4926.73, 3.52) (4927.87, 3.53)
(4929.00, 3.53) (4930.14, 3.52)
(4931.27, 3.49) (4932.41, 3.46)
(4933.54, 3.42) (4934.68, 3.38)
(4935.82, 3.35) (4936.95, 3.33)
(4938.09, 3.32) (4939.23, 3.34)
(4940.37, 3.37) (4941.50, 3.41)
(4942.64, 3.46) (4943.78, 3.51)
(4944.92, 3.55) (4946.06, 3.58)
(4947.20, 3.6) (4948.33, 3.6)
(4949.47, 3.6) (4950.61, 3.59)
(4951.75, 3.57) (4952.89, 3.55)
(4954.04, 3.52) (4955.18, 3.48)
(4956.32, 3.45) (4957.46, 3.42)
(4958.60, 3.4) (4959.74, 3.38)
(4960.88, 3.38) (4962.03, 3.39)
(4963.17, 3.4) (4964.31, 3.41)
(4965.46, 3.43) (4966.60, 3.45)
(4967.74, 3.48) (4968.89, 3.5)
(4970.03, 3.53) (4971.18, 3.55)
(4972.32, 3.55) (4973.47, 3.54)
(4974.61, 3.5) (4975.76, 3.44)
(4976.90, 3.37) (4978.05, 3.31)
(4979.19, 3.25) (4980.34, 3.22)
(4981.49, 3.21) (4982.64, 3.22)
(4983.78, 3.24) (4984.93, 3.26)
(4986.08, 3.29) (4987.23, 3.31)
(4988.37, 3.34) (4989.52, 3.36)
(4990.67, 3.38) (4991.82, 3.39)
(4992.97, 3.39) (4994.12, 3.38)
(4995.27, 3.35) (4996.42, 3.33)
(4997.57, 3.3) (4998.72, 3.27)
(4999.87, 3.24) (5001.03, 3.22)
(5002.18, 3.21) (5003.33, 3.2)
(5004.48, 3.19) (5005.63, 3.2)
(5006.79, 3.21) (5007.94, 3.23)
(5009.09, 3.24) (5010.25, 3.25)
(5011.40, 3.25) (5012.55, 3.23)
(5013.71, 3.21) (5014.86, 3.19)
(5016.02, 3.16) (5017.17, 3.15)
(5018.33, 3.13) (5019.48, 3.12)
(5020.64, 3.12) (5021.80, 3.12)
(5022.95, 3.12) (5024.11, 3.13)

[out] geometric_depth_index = 0.025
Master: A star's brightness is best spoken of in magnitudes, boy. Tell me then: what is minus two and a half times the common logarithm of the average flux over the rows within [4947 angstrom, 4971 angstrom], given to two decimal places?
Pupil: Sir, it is -1.35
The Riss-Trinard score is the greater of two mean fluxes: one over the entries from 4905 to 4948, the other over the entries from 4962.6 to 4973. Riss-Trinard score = 3.48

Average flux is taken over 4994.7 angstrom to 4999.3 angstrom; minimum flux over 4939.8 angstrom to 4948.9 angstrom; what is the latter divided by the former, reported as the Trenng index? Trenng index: 1.02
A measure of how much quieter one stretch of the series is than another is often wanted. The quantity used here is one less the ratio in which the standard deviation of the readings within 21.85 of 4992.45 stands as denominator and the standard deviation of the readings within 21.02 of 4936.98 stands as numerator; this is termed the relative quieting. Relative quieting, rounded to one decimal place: 0.2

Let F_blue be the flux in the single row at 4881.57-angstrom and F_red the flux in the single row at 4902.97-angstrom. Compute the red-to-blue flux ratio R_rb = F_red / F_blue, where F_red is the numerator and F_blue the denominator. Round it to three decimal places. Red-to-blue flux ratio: 1.045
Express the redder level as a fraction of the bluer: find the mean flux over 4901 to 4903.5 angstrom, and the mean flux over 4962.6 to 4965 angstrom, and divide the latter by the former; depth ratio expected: 0.965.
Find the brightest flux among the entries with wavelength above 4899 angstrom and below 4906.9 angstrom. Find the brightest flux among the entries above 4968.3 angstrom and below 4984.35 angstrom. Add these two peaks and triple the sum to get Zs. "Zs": 21.3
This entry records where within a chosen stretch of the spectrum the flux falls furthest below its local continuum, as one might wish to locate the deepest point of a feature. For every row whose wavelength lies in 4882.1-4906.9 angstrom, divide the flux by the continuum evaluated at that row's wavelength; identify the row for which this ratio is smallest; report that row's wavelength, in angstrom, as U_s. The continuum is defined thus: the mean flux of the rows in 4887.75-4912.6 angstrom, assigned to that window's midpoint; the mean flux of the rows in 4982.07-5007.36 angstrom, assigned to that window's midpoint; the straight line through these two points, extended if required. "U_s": 4884.94 angstrom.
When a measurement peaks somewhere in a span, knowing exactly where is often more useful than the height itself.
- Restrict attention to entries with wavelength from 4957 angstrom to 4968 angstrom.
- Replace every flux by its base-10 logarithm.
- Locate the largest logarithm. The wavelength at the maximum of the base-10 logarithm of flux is 4967.74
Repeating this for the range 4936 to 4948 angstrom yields 4947.20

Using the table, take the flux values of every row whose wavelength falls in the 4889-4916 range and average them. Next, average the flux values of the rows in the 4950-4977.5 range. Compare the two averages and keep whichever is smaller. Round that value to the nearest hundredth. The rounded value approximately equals 3.47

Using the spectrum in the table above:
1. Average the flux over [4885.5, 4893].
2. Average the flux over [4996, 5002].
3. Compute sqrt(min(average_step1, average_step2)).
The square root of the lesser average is 1.81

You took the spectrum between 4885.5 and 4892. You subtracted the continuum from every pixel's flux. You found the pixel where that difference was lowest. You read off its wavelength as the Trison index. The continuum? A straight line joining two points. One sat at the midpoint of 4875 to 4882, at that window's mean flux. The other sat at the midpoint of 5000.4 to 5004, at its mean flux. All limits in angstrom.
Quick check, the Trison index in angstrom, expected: 4886.06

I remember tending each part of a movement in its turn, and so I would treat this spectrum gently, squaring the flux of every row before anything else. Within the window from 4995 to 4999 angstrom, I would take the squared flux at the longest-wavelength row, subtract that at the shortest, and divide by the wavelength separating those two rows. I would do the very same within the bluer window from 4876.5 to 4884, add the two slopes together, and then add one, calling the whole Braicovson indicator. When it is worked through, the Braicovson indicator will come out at 0.62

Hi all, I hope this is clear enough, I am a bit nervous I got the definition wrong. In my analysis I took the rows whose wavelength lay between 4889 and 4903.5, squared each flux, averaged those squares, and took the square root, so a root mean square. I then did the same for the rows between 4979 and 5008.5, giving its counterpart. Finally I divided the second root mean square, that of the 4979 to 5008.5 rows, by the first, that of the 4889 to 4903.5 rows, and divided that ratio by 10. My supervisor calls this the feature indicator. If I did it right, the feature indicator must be 0.094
